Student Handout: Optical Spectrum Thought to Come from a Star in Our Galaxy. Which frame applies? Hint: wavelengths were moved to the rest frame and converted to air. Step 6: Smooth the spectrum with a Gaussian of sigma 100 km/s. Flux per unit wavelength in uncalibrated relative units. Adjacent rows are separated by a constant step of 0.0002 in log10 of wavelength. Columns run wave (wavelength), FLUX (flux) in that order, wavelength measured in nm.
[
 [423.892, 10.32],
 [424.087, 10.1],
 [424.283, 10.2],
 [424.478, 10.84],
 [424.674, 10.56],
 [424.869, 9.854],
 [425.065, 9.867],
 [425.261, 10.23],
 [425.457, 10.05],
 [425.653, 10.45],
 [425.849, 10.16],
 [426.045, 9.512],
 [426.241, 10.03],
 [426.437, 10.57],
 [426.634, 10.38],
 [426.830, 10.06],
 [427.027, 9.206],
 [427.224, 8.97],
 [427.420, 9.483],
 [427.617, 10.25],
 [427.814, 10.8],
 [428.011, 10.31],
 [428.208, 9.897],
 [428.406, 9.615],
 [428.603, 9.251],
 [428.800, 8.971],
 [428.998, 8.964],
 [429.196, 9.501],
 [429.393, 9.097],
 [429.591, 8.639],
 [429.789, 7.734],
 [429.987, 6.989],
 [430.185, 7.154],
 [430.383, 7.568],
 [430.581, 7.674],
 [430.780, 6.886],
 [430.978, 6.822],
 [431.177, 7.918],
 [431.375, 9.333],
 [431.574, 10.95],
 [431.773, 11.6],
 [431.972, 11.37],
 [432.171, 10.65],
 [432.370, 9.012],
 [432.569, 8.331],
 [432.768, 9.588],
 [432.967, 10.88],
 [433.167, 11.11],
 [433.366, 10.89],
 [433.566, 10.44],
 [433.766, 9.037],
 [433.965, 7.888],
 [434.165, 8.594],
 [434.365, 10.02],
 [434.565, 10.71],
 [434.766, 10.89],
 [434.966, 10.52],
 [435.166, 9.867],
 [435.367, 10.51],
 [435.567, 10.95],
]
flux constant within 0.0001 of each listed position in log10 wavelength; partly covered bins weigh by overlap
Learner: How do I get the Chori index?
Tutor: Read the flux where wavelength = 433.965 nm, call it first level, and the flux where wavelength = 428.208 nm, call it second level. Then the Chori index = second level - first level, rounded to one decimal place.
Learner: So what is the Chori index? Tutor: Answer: 2.0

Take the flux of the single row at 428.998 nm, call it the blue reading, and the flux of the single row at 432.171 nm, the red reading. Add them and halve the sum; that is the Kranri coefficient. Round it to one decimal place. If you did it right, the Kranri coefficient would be 9.8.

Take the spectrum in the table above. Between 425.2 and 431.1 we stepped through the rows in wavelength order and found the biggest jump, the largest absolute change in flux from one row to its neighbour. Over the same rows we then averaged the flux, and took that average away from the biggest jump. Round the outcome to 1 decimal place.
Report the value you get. -8.3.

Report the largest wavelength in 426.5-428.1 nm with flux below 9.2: 427.224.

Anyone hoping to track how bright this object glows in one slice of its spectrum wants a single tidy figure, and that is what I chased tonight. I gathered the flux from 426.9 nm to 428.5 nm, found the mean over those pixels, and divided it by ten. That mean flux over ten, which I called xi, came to 0.982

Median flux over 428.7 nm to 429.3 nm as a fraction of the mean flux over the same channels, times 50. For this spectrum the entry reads 49.0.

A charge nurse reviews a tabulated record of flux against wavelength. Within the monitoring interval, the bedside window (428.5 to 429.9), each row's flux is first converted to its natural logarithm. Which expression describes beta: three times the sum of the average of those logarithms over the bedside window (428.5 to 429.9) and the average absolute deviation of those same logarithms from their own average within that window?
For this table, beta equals 6.68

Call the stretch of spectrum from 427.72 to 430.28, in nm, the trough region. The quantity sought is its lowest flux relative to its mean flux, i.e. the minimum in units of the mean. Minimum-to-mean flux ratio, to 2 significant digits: 0.78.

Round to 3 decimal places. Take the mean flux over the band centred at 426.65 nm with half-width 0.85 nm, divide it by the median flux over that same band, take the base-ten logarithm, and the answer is -0.009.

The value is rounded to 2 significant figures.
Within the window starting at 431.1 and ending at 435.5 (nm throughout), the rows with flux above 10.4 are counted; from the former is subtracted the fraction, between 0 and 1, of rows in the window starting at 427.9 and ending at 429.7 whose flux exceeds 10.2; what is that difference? 12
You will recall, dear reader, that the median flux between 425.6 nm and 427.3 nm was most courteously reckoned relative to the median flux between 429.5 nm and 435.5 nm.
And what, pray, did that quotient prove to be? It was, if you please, 1.06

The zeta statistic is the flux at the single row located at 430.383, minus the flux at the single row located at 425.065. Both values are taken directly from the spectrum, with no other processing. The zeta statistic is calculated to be -2.3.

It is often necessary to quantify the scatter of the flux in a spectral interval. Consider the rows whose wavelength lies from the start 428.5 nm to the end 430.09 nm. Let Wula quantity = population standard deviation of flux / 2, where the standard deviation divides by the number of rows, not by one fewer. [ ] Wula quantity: 0.40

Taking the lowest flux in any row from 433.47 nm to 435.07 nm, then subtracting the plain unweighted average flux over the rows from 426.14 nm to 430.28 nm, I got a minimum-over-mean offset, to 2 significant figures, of -1.4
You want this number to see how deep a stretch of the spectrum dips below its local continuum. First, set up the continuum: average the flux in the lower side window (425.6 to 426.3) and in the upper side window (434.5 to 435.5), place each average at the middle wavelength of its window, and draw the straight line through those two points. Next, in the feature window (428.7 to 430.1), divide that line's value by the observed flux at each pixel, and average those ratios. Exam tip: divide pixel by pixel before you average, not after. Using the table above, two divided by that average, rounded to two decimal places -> 1.66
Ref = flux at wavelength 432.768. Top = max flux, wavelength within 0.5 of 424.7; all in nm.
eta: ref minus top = -1.3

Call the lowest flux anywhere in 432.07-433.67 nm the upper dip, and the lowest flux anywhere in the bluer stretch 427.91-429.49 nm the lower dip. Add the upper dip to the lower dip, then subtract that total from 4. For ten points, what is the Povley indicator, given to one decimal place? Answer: -13.3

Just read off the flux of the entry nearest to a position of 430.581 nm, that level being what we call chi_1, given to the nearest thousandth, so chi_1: 7.674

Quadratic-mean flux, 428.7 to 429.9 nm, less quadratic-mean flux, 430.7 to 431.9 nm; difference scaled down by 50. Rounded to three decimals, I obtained -0.006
